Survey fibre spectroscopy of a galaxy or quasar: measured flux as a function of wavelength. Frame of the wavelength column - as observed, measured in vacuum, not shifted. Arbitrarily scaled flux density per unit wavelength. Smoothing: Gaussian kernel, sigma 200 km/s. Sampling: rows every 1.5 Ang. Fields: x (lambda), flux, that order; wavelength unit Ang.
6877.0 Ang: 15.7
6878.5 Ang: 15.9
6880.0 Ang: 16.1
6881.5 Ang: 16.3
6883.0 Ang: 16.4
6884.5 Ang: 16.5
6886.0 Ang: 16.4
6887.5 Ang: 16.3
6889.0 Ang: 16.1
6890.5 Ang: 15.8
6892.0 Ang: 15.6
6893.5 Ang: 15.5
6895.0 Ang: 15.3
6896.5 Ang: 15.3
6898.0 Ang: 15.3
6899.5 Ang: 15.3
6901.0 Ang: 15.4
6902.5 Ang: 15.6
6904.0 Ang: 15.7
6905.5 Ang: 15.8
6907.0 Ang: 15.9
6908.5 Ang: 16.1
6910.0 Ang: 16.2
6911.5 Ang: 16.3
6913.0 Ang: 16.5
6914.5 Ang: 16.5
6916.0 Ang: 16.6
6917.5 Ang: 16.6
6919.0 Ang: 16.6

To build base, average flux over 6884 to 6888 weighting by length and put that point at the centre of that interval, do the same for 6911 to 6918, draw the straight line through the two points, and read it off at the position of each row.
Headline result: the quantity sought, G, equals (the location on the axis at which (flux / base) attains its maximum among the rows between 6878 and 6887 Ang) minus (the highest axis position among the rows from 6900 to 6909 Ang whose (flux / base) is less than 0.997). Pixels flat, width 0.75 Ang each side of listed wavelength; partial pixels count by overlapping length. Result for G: -24.0 Ang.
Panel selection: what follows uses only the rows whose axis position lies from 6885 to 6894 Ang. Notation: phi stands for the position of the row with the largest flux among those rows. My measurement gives 6886.0 Ang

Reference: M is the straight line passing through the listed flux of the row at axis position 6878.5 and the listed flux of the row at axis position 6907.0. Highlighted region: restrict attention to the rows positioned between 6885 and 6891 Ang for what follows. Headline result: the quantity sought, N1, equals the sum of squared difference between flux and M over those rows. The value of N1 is 0.5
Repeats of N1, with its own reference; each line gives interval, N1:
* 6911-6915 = 0.9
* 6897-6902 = 1.0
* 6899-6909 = 0.8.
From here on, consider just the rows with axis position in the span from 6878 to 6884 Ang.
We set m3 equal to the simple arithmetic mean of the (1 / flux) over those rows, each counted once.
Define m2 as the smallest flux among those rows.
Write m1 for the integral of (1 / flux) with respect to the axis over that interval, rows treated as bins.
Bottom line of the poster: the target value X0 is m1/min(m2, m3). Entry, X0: 5.99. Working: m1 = 0.370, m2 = 15.9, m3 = 0.0618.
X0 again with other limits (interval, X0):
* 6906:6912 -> 6.01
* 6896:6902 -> 6.00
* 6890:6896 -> 6.01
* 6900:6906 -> 6.01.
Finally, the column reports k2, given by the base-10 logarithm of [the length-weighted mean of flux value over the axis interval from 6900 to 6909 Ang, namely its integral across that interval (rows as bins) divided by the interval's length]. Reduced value 1.20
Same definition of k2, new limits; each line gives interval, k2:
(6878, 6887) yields 1.21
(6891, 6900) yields 1.19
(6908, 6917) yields 1.21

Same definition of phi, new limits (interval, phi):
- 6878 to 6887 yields 6884.5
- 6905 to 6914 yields 6913.0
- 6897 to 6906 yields 6905.5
